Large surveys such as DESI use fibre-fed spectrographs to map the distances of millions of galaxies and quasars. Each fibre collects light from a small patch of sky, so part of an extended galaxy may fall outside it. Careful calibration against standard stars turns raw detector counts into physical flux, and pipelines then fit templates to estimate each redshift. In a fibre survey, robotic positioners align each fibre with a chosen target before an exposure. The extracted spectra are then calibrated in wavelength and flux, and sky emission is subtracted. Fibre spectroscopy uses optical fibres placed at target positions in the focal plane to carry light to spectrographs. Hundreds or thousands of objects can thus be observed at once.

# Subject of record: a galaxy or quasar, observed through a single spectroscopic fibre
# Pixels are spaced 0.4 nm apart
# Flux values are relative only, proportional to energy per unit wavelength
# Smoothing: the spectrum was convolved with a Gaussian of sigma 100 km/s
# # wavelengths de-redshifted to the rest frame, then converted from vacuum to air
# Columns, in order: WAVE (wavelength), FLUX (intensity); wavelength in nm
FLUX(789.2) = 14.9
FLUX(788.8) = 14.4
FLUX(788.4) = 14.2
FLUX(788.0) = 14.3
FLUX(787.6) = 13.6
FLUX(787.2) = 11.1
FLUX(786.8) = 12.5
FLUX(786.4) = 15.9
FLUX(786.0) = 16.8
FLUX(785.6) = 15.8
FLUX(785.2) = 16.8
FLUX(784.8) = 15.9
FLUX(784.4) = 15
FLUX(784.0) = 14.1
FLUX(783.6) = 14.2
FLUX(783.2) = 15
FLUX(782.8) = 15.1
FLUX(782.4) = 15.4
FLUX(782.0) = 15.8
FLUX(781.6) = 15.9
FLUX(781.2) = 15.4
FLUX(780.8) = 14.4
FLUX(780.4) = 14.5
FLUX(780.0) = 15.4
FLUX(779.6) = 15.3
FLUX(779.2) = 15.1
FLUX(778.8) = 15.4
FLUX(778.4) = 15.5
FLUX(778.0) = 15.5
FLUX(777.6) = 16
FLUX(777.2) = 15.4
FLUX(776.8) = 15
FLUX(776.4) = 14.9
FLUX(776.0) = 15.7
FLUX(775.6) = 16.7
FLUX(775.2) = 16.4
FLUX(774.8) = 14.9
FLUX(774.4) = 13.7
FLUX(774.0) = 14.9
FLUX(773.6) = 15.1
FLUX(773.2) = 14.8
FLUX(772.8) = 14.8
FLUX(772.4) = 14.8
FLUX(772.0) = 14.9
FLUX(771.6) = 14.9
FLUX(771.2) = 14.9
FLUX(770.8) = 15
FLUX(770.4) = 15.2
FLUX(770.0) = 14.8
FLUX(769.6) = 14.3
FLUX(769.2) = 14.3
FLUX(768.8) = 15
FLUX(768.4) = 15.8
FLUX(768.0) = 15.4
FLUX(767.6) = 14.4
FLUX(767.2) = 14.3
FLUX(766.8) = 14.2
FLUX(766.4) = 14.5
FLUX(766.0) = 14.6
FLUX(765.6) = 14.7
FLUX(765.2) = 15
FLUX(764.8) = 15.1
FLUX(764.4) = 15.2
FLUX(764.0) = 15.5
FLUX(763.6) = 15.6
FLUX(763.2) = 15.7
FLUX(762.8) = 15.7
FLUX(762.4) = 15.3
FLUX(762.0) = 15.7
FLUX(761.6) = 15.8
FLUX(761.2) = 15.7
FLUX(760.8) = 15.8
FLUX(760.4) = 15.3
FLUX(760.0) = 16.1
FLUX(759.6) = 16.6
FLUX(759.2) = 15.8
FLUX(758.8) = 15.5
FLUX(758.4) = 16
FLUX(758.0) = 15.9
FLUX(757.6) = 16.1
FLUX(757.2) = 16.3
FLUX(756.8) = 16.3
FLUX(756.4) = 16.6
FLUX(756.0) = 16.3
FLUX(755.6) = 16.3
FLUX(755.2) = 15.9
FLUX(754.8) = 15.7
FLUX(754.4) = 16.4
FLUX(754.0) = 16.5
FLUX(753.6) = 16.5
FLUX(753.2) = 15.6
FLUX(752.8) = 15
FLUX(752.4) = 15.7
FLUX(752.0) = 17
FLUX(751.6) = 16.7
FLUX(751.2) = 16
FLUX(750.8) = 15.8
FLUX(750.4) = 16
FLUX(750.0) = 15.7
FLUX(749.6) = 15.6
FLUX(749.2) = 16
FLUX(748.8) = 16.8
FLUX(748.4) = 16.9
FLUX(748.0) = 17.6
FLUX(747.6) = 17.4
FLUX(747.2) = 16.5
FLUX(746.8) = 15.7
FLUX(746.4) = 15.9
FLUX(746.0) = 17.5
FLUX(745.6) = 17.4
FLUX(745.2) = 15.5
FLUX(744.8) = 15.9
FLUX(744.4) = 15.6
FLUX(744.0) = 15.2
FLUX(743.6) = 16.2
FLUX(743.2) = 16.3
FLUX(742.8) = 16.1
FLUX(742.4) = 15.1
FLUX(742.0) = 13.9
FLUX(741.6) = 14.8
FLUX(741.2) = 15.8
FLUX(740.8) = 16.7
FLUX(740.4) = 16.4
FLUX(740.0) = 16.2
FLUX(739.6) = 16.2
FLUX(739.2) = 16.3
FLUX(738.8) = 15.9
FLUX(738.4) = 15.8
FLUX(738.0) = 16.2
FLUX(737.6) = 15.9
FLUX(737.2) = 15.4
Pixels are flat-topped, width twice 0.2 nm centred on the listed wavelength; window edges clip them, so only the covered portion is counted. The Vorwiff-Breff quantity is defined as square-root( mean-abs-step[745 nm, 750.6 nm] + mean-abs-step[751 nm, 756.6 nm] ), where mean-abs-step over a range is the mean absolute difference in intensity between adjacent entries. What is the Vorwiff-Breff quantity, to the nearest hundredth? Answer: 1.05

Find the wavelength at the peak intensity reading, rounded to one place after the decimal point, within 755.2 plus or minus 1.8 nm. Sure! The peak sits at 756.4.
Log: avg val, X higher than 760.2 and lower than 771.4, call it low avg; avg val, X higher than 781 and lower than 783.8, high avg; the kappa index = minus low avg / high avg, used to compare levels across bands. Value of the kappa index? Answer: -0.99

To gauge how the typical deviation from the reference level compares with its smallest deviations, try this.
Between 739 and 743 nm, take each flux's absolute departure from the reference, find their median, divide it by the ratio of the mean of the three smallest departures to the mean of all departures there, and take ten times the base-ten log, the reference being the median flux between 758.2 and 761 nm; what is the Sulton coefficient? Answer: 2.0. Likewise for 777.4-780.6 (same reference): -1.1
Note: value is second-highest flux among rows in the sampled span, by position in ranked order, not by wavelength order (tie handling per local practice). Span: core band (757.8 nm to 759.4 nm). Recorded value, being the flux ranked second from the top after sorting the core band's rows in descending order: 15.9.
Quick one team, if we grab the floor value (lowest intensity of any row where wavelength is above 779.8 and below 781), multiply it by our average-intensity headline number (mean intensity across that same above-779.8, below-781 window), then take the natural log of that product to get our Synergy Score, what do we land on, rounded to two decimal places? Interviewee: 5.36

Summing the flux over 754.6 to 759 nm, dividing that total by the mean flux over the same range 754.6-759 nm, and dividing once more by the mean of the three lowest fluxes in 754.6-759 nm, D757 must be 0.701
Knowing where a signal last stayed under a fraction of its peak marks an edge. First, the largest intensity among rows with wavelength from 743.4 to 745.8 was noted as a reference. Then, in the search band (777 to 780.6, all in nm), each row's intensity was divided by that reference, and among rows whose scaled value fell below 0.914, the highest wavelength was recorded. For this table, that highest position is 780.4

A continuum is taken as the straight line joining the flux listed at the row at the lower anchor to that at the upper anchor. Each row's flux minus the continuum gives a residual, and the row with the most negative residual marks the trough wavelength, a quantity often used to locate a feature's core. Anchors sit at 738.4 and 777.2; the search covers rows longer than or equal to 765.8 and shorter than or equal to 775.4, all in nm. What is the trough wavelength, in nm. 774.4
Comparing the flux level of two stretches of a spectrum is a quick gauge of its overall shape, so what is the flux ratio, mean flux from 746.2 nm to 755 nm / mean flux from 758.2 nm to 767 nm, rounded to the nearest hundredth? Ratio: 1.05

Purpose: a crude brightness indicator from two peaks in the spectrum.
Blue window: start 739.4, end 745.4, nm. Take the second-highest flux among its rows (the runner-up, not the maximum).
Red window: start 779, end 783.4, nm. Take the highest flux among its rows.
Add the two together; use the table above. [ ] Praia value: 32.3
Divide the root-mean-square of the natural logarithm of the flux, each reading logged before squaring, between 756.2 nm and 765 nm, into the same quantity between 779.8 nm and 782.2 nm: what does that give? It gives 0.99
